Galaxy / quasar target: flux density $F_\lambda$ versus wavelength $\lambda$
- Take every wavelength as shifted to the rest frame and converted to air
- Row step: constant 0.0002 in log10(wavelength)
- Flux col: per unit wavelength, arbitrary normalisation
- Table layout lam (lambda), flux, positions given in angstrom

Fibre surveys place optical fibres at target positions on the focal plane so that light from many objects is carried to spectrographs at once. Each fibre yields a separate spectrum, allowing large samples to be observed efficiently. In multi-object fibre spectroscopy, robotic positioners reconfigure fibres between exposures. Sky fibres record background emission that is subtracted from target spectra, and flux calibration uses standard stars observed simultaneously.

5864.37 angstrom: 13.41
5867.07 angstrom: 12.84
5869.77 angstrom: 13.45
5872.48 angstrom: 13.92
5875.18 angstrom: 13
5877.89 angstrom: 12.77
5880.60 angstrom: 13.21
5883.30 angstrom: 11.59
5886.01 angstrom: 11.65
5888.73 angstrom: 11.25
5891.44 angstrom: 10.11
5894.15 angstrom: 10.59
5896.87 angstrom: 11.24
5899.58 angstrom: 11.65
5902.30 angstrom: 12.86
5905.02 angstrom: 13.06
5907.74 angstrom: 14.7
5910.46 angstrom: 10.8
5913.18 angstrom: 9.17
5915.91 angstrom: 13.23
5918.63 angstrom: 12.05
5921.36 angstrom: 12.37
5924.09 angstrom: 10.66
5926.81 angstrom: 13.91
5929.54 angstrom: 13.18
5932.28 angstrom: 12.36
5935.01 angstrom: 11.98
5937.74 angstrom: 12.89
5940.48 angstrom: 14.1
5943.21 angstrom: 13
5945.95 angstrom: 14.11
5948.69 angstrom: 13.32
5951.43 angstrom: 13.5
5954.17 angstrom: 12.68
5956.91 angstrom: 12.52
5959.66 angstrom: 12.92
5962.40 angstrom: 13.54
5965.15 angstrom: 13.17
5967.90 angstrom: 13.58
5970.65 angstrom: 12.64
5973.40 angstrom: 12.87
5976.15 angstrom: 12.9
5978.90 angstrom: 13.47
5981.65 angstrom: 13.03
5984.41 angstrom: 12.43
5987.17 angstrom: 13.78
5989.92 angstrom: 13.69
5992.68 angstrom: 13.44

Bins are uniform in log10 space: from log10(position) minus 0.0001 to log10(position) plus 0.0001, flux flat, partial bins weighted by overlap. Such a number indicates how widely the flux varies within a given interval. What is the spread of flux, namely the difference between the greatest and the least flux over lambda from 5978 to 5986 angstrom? 1.0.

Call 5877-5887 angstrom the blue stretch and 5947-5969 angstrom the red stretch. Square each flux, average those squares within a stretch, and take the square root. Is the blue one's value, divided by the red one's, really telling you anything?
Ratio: 0.94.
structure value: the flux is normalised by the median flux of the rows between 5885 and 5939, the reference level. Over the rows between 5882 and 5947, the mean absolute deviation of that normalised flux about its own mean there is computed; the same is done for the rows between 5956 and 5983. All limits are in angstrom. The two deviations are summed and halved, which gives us 0.059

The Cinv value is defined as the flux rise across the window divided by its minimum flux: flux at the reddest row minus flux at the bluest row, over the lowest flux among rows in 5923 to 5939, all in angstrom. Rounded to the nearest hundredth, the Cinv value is 0.21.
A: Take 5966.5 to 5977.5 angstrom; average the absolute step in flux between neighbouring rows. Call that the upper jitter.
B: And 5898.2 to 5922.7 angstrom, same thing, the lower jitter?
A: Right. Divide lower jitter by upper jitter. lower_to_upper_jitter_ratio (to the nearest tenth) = 4.4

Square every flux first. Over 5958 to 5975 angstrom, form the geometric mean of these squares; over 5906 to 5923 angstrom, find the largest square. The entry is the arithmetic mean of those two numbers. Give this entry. 194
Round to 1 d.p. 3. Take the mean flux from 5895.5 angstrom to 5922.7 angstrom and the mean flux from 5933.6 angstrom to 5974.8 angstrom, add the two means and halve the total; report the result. 12.6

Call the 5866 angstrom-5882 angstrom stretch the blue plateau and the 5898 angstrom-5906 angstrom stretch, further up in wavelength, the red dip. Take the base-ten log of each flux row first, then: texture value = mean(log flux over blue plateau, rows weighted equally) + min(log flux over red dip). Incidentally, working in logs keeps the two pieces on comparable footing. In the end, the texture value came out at 2.19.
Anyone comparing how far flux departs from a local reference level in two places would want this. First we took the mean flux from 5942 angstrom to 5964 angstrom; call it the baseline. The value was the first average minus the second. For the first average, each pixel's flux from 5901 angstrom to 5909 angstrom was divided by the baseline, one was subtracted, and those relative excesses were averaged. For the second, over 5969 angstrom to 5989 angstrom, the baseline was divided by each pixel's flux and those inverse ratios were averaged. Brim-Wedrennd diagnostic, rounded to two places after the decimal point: -0.99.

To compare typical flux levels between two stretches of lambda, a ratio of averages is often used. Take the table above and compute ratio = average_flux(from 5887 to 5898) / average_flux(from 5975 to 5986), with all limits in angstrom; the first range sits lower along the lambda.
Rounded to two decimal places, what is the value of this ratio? 0.83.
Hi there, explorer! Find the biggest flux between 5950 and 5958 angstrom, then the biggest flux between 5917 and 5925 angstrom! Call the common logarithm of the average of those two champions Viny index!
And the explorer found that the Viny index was 1.11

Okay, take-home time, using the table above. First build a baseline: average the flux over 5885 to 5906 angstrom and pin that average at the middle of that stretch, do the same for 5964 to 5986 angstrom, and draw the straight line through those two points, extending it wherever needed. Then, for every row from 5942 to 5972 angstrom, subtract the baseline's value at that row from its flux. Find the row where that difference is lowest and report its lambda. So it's 5970.65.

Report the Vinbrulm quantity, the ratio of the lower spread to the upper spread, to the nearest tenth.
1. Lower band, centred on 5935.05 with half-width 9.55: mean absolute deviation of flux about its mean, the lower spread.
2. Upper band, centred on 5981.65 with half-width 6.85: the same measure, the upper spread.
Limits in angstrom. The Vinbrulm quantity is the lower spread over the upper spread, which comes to 1.4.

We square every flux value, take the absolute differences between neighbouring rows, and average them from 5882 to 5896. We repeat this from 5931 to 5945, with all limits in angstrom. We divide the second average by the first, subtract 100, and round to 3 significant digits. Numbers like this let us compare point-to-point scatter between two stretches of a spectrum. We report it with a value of -97.9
